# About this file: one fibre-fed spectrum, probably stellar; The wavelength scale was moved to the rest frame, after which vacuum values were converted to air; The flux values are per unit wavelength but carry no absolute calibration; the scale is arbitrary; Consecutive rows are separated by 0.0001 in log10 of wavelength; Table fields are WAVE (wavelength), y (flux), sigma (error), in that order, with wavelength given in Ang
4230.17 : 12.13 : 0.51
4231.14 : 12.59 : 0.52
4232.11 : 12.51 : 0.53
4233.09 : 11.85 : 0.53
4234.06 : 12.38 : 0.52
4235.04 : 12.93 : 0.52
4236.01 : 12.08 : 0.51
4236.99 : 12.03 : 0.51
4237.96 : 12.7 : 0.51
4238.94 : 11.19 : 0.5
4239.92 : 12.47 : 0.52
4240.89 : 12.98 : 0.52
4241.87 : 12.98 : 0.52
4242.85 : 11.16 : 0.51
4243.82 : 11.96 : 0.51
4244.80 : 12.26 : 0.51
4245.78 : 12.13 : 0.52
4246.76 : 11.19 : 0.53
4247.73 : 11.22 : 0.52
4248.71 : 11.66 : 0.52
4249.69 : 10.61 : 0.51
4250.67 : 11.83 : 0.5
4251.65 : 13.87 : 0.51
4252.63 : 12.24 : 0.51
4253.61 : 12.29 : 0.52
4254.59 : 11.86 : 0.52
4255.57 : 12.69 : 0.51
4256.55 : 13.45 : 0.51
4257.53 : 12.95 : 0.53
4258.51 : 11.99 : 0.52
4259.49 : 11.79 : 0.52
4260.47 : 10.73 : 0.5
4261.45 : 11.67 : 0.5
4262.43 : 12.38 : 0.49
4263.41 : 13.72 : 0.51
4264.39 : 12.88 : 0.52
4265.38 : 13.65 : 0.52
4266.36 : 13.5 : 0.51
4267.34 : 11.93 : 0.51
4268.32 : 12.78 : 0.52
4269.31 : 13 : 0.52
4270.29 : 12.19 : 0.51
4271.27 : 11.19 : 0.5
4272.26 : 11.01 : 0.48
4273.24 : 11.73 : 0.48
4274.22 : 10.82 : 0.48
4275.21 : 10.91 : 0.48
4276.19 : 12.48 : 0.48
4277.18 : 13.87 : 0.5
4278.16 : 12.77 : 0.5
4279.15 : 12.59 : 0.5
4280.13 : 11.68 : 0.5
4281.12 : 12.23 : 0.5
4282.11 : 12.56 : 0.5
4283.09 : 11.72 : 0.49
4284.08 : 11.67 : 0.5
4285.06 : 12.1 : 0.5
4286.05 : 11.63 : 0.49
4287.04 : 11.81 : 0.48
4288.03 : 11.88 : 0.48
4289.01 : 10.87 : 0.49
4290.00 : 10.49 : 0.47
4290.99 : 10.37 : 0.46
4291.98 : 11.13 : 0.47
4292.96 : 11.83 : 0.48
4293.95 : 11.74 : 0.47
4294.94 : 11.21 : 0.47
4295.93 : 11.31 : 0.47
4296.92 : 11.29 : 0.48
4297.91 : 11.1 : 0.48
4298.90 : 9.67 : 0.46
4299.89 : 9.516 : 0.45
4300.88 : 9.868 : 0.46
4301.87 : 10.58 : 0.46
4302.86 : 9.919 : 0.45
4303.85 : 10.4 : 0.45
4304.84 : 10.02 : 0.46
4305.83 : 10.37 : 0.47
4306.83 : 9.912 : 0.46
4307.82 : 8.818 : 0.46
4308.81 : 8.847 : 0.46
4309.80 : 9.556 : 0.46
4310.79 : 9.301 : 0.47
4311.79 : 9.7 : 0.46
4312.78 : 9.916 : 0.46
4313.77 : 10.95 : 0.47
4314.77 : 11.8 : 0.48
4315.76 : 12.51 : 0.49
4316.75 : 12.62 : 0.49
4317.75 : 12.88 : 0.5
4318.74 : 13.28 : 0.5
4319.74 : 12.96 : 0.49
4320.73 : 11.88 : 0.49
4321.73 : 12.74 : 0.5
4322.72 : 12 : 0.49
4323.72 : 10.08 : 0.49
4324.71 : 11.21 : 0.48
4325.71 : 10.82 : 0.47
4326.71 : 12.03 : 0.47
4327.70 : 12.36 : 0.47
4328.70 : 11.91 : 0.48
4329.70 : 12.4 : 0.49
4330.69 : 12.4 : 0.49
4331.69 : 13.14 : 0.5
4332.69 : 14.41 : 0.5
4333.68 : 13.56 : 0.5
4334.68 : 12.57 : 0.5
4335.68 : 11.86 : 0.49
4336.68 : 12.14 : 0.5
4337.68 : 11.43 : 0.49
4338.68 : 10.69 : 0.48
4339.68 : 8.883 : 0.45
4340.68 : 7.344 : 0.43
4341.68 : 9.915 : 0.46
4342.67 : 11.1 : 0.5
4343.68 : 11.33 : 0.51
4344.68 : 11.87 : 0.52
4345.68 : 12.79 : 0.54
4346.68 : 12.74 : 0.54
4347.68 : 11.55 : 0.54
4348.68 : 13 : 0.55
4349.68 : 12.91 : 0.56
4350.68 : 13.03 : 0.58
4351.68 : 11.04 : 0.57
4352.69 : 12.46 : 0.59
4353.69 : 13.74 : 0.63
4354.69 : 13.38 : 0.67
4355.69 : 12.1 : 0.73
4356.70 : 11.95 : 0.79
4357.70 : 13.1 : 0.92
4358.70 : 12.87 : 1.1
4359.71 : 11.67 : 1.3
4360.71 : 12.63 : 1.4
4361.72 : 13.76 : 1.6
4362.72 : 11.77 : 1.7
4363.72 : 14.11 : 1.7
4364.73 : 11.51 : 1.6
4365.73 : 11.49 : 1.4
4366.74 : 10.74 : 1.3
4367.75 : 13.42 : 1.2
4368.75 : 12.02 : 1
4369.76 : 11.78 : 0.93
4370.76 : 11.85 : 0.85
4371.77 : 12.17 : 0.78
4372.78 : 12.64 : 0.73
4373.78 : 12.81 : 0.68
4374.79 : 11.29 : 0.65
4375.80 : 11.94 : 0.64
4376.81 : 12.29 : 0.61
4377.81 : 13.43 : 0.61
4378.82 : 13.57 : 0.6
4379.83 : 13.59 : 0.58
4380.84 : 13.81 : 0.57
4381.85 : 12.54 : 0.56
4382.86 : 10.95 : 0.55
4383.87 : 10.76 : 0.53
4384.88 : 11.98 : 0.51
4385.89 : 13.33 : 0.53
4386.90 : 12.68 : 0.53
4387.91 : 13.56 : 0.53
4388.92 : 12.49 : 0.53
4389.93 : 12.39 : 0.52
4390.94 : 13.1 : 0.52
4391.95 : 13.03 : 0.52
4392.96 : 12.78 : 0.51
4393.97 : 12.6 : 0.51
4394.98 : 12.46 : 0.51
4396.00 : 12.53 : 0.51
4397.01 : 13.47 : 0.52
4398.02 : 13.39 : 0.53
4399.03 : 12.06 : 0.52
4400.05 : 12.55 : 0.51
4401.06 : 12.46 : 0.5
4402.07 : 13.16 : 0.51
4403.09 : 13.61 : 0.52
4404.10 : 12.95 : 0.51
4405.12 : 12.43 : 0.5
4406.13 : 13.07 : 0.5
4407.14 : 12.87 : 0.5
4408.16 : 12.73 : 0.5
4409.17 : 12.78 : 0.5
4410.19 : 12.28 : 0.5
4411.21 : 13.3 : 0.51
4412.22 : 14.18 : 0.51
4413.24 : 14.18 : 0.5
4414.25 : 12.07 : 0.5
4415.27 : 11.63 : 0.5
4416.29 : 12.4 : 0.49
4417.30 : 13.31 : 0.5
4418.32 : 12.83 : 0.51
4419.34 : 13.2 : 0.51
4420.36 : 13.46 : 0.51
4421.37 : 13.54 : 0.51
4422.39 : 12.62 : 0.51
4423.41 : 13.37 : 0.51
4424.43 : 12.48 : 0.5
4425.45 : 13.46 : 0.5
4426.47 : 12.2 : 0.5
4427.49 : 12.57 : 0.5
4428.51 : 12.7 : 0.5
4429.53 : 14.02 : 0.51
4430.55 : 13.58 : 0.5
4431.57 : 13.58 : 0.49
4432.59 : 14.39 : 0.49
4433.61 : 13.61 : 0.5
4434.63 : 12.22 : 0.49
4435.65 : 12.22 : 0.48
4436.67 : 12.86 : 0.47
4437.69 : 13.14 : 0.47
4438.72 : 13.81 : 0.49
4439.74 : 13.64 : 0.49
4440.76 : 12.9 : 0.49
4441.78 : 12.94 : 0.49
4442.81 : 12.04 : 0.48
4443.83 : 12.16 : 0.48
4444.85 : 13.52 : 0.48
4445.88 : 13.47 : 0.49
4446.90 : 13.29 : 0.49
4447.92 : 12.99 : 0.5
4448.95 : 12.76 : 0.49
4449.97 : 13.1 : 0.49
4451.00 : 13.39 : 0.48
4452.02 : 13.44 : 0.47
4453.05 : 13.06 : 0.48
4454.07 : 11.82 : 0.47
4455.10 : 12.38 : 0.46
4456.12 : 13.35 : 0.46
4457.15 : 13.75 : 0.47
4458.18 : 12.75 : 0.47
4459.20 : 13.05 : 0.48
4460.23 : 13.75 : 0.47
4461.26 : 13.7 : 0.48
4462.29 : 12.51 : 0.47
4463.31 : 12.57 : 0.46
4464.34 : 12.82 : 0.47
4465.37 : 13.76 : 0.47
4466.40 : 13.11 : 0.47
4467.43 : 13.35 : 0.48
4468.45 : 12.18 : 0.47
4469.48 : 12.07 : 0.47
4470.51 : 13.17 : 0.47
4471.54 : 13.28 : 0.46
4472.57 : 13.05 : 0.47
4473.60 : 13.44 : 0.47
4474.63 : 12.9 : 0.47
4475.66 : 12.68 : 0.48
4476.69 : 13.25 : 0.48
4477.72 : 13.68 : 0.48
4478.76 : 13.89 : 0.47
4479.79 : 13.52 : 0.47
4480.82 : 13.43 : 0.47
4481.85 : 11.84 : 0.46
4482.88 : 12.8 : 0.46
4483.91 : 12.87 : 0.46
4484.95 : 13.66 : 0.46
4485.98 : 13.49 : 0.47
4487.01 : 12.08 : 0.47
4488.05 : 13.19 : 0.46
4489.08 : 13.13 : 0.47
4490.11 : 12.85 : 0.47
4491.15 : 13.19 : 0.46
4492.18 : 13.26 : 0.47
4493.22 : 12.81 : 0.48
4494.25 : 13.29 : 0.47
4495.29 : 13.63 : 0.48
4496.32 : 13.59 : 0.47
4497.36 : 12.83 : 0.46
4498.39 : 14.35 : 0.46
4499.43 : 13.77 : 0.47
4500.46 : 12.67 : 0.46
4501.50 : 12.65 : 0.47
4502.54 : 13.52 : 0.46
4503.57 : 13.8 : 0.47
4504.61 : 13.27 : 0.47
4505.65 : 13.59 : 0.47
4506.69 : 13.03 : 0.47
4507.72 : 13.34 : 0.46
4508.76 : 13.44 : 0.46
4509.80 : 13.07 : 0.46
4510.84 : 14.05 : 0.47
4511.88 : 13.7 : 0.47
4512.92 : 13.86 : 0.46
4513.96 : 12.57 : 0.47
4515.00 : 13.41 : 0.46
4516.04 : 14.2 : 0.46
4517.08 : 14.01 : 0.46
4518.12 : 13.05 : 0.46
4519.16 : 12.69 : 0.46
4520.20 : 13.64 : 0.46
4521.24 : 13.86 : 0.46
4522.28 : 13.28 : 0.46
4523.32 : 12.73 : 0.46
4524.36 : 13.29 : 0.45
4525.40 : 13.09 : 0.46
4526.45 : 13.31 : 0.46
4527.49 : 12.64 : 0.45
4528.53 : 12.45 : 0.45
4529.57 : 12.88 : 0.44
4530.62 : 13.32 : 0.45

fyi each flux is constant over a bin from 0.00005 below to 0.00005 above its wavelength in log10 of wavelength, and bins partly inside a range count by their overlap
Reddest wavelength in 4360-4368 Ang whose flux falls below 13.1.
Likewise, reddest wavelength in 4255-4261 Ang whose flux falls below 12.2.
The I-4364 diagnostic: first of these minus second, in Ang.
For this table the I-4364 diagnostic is 106.3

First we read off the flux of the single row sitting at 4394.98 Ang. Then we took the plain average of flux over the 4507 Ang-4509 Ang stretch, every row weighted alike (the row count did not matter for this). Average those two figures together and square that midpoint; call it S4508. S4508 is 167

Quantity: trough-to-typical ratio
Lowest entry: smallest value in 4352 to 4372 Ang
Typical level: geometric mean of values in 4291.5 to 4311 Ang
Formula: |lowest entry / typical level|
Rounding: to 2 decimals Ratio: 1.04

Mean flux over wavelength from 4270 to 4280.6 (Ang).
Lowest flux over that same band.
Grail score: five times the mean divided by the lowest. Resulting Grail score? 5.51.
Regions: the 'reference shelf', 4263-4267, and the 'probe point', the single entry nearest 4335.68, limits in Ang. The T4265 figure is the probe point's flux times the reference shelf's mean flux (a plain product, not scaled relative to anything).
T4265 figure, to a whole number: 159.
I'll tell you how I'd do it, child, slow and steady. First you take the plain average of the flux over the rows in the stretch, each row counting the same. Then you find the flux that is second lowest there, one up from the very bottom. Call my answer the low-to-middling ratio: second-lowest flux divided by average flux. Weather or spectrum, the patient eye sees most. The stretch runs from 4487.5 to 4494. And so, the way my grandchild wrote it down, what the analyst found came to 0.983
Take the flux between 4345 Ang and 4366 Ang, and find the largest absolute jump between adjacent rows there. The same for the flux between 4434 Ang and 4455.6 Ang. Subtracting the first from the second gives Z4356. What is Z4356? -1.2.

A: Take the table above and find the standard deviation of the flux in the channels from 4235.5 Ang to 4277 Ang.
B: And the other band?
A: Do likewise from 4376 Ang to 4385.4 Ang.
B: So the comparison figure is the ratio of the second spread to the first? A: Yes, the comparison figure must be 1.3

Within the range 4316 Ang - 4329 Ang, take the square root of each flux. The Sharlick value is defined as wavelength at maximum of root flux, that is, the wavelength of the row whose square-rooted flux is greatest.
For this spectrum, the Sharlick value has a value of 4318.74 Ang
